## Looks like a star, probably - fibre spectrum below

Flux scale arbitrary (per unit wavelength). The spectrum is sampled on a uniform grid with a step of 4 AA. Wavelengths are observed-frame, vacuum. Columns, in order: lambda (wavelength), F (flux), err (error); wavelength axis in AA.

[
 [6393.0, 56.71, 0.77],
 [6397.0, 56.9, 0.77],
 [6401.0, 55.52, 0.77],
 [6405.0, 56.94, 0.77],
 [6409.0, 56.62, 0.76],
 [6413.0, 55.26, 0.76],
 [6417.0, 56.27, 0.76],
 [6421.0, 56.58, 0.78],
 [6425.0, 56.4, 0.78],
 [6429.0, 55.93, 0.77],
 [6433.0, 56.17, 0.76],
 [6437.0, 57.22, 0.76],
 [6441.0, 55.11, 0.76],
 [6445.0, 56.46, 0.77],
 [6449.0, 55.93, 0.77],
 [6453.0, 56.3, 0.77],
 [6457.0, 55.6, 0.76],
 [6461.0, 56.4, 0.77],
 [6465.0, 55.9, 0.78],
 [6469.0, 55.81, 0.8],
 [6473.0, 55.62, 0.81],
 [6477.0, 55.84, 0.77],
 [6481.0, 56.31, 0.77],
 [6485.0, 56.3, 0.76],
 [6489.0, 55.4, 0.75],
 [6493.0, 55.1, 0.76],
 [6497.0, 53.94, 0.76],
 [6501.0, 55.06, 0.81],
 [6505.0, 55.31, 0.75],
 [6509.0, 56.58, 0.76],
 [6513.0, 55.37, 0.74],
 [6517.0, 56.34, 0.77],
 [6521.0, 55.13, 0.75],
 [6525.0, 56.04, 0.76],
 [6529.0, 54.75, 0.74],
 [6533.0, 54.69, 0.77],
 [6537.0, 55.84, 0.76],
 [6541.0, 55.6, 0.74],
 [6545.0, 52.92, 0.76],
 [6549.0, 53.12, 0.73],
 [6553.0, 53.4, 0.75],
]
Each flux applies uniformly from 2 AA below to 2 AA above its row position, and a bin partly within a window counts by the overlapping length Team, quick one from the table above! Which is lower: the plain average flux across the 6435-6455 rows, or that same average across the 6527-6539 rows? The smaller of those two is 55.1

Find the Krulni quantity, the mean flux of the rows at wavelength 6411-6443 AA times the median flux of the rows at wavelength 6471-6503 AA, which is 3115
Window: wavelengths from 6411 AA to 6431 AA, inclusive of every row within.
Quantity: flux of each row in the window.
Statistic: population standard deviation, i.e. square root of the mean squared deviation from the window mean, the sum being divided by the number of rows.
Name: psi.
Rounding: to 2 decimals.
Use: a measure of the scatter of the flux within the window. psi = 0.47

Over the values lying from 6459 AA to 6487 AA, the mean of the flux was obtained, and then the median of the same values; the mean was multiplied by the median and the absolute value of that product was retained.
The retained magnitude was 3132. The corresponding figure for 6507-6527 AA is 3132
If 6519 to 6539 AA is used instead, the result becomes 3048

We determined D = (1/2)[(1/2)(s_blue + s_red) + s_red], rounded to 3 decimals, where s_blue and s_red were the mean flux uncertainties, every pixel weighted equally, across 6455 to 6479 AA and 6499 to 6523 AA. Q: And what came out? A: 0.768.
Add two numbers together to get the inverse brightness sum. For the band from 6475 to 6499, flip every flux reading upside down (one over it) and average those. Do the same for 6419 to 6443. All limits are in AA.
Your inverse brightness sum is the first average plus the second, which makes 0.0358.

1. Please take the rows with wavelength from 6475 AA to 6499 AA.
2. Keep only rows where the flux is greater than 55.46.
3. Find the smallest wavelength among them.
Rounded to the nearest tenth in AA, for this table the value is 6477.0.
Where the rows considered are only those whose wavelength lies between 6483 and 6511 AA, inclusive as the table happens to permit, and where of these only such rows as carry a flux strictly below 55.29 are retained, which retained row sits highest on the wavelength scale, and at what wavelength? 6501.0 AA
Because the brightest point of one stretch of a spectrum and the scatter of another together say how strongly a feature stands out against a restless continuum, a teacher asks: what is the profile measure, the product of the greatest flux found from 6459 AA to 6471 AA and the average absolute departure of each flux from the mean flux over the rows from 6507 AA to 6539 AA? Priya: 34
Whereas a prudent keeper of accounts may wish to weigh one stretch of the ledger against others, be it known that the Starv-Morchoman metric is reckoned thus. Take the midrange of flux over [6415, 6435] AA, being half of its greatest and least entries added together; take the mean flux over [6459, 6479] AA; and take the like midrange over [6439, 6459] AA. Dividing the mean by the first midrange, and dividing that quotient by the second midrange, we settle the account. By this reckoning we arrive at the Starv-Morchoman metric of 0.0178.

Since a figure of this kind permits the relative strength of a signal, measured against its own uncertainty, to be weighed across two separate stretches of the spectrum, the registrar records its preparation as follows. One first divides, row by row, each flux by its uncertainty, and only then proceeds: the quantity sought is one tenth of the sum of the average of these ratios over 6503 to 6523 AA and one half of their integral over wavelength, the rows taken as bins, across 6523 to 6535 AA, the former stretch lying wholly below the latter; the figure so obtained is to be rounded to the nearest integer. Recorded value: 51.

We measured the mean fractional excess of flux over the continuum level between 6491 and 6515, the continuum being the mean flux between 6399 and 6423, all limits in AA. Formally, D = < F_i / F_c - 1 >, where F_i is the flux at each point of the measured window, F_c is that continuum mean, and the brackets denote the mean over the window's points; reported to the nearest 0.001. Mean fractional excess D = -0.017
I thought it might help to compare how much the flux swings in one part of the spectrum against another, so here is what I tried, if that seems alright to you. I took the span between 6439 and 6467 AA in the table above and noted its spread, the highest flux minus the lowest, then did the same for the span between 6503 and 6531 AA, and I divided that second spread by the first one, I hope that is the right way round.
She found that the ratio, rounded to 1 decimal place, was 1.4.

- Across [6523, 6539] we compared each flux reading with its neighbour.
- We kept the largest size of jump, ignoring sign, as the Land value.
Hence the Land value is 1.3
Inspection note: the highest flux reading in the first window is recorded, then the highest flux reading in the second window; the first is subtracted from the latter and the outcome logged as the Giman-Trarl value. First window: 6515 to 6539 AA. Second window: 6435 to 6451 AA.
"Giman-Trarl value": 0.9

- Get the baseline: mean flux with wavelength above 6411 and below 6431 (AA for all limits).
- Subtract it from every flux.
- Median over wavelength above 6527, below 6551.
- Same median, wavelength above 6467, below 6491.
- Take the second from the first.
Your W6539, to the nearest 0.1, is -1.1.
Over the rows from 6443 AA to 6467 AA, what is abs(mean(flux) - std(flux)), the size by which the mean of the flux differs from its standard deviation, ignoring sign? 55.8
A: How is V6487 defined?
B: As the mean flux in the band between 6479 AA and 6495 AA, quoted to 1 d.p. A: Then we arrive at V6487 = 55.8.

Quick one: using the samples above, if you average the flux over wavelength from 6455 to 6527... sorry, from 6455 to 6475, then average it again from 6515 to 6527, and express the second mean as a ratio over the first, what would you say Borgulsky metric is 0.999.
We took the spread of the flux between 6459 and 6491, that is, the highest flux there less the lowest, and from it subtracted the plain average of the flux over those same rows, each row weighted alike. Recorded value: -54.9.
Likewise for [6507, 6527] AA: -54.4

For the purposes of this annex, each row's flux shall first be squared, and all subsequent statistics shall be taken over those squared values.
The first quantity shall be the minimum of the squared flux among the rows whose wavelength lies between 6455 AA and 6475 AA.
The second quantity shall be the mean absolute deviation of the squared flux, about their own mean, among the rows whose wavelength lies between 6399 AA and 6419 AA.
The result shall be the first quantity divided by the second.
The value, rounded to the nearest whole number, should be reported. 47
